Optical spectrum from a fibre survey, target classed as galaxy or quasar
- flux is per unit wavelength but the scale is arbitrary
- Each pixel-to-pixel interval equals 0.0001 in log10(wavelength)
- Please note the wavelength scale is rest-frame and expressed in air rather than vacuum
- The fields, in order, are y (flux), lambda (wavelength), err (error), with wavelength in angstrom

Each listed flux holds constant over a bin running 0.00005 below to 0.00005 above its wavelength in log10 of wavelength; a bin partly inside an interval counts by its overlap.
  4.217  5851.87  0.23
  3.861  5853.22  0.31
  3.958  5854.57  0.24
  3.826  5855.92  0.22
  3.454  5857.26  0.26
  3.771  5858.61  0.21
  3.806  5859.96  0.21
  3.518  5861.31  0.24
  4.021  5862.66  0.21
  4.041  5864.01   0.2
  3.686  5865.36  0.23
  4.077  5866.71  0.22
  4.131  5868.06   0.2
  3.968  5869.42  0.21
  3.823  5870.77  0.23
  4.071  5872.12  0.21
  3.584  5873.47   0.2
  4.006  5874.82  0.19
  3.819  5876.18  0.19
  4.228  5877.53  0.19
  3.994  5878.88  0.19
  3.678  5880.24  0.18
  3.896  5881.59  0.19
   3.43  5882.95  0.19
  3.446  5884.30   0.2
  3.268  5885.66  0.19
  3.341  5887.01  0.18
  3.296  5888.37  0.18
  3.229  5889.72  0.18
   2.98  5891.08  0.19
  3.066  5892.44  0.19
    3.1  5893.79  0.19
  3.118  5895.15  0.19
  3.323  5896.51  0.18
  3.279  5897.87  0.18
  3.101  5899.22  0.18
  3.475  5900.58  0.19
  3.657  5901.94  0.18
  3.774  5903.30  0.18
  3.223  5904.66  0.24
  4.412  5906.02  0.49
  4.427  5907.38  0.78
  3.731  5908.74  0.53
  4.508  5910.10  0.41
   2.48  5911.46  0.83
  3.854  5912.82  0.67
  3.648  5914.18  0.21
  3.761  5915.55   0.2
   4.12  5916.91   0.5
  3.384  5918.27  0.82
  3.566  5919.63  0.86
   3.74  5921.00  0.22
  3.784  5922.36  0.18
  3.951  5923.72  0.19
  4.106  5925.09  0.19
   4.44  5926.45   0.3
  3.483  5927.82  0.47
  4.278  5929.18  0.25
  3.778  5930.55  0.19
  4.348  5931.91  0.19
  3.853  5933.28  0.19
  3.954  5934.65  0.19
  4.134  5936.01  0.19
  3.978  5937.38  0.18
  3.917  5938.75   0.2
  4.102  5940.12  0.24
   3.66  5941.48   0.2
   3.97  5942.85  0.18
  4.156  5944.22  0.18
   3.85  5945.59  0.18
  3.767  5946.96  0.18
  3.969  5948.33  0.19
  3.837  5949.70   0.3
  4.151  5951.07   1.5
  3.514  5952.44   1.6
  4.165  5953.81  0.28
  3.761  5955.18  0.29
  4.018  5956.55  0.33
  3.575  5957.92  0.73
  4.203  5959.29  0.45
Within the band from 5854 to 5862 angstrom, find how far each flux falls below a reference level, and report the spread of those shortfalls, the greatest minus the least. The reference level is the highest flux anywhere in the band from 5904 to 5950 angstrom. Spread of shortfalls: 0.50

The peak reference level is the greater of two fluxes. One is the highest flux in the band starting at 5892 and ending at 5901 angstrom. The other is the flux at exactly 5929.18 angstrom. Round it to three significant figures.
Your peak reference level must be 4.28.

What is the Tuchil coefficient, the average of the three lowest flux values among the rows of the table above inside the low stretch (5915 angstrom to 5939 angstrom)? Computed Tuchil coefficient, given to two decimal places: 3.48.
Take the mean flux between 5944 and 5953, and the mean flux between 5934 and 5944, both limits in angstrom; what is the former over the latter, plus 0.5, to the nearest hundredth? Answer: 1.48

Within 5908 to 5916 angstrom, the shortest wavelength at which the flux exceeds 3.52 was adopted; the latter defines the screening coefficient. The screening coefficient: 5908.74 angstrom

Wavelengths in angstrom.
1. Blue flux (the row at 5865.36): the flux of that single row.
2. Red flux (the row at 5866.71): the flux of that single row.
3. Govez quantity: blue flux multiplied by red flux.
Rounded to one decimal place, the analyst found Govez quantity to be 15.0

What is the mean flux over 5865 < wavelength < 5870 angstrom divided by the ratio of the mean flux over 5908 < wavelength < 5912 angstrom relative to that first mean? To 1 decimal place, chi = 4.4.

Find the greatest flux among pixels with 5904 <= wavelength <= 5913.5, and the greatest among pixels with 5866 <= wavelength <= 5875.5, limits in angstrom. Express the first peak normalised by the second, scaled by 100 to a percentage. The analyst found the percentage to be 109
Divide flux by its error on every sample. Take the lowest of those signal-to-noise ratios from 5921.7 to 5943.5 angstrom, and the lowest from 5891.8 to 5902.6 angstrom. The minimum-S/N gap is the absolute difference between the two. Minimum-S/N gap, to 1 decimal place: 8.7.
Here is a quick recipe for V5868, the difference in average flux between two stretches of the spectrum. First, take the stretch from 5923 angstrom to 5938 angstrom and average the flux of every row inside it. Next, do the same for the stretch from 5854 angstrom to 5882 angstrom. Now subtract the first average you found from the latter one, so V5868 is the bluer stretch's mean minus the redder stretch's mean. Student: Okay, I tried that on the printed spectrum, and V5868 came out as -0.15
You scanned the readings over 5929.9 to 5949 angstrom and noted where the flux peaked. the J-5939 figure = 5931.91 angstrom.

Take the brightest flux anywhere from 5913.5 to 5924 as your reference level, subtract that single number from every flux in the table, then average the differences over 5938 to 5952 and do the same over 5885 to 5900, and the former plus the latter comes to -1.1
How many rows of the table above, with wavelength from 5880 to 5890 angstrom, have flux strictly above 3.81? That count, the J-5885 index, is 1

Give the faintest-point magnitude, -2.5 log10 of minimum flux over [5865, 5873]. -1.42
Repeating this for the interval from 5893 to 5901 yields -1.23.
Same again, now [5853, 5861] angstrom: -1.35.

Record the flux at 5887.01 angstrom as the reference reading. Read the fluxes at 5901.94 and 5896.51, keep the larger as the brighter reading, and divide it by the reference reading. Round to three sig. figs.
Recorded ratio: 1.09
